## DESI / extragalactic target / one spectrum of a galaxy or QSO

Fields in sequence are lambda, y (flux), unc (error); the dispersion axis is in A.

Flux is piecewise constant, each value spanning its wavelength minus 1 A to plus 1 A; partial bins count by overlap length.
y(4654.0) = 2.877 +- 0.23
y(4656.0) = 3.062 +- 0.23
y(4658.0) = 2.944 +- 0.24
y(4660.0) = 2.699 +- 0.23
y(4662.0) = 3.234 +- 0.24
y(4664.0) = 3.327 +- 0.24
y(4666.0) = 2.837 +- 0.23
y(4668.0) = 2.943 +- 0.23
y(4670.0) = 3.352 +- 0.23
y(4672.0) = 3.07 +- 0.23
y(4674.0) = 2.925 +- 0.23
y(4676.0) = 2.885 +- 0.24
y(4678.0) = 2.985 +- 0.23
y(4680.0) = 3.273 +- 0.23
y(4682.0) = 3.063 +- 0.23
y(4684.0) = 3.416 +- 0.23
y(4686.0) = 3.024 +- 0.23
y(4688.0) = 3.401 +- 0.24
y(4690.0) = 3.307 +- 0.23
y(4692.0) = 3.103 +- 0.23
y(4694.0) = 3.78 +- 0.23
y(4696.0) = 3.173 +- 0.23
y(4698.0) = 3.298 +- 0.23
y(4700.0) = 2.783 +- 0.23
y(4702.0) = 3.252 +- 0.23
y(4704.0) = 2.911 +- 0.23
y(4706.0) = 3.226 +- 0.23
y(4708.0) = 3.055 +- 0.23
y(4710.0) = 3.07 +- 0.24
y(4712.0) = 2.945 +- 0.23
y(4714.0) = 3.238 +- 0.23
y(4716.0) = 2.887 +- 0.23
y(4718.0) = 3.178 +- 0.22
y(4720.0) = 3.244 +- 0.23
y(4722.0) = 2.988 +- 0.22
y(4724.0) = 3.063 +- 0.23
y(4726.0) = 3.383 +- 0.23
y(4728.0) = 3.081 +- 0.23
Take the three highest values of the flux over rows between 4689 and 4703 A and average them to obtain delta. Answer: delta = 3.46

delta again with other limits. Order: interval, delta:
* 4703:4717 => 3.18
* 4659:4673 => 3.30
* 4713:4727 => 3.29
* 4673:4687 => 3.25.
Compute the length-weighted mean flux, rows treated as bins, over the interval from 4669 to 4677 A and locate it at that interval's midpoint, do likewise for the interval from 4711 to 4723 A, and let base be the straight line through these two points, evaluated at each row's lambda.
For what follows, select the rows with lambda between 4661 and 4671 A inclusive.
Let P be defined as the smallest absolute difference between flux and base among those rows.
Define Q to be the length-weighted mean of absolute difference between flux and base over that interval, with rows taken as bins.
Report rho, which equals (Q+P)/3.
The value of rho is 0.11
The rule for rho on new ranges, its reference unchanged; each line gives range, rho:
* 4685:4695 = 0.10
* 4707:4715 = 0.03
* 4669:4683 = 0.04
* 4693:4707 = 0.12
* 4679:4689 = 0.06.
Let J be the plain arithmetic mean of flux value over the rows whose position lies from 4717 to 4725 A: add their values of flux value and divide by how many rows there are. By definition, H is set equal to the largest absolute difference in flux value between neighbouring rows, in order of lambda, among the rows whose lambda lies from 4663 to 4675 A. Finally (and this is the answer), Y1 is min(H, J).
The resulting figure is 0.490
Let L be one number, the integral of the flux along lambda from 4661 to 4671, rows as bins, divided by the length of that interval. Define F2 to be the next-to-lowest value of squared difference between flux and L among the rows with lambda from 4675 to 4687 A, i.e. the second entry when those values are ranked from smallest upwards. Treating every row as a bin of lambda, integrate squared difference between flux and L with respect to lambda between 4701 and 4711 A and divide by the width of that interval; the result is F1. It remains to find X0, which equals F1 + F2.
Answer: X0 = 0.030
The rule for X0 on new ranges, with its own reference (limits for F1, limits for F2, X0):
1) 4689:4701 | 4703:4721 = 0.104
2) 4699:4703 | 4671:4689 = 0.075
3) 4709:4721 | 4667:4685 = 0.027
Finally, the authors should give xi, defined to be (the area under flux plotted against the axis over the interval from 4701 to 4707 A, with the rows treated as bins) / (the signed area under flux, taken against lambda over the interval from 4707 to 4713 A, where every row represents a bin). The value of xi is 1.04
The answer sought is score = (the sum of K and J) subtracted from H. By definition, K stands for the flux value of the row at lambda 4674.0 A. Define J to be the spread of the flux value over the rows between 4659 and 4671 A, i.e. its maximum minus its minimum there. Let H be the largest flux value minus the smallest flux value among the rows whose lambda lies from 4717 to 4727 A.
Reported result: -3.18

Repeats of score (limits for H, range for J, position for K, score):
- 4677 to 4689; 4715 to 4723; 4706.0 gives -3.15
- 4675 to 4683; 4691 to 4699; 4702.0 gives -3.54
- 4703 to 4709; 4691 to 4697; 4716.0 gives -3.25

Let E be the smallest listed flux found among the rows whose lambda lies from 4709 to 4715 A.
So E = 2.945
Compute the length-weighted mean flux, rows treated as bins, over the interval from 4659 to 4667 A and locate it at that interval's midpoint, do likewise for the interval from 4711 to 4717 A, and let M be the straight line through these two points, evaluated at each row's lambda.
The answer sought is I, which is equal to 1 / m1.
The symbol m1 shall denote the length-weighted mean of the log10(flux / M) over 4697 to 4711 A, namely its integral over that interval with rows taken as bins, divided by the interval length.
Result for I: 125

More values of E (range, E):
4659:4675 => 2.699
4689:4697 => 3.103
